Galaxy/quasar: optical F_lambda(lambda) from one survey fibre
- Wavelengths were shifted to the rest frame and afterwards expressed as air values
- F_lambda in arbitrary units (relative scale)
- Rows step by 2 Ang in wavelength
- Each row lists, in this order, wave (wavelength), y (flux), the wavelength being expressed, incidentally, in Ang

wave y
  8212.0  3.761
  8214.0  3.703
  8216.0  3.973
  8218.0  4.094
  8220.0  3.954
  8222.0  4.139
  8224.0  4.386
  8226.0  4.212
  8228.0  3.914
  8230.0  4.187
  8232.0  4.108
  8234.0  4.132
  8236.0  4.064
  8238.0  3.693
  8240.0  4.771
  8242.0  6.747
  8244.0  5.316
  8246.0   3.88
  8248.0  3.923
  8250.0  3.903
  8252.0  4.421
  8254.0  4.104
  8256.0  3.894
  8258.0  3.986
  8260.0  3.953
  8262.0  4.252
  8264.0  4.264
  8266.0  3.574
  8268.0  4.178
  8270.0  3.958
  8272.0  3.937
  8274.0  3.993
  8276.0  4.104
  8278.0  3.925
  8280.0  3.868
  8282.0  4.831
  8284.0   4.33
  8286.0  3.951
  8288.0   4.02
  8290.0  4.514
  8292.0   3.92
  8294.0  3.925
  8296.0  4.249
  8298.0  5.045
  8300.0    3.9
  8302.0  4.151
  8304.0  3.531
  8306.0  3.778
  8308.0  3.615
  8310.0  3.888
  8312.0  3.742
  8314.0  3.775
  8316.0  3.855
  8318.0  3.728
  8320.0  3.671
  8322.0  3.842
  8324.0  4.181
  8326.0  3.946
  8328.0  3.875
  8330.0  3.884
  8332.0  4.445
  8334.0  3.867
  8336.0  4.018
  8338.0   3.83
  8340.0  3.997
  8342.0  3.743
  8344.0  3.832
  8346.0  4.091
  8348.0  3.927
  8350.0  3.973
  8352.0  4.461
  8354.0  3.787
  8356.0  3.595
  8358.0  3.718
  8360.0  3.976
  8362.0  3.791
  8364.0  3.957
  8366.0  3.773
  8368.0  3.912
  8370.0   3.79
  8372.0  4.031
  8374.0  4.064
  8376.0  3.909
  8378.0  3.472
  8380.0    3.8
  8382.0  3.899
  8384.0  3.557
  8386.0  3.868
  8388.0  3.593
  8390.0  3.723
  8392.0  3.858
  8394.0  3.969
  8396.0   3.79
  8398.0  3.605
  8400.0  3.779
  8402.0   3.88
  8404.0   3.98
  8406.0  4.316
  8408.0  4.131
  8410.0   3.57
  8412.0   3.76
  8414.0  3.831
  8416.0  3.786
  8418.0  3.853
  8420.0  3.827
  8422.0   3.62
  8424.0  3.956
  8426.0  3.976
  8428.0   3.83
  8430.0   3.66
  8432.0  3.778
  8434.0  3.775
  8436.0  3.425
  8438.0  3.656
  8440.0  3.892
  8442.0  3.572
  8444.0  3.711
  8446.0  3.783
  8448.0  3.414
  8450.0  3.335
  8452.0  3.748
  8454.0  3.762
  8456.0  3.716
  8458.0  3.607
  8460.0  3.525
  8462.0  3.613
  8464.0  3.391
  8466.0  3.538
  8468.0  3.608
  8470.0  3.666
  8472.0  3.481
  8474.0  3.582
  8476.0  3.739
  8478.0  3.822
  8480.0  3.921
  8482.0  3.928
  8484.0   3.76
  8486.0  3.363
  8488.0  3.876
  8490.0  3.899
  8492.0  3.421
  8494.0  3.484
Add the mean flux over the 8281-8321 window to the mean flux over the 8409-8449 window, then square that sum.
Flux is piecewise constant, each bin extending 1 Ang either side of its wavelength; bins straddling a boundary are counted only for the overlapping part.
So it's 60.1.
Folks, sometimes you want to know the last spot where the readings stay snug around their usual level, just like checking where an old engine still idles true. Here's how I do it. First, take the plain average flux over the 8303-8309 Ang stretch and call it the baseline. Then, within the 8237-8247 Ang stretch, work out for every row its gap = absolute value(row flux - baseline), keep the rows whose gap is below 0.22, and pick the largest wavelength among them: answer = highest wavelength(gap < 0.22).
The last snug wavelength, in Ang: 8238.0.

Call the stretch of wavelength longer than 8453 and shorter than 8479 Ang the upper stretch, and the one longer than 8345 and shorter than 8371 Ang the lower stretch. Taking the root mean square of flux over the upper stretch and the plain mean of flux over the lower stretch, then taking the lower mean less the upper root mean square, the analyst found 0.28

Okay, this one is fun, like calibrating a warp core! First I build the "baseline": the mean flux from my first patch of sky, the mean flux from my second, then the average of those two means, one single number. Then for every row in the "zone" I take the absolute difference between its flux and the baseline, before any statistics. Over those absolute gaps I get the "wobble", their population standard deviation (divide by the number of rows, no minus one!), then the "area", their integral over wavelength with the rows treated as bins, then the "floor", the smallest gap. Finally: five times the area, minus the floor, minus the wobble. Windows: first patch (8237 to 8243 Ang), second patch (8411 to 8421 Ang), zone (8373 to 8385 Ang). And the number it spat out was 39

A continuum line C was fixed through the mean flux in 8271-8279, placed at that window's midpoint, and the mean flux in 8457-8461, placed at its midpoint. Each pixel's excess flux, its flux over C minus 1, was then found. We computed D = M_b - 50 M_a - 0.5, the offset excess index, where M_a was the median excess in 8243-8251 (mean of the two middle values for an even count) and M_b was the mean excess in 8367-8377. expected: 1.2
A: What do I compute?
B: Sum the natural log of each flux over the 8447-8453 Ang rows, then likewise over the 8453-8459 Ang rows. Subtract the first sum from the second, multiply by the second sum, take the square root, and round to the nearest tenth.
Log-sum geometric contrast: 0.8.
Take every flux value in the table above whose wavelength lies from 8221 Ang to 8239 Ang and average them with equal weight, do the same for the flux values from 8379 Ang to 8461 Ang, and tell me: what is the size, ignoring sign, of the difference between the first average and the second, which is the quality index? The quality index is 0.33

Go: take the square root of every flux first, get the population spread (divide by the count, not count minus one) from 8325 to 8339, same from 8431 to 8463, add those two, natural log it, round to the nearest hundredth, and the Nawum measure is -2.42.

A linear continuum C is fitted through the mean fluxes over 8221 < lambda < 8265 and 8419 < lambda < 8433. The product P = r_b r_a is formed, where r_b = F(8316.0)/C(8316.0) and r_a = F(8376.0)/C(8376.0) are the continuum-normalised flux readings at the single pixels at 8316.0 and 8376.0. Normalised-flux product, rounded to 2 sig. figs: 0.93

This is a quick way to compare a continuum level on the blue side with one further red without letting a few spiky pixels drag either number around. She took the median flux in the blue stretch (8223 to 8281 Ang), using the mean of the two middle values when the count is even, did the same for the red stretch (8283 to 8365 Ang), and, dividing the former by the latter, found 1.04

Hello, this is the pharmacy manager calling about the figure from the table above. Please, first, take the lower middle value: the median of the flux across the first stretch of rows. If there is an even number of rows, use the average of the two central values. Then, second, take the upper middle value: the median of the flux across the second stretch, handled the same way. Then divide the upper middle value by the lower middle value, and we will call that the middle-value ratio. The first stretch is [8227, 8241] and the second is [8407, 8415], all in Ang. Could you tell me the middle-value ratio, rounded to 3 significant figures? 0.924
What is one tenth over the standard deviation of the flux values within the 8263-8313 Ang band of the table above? 0.3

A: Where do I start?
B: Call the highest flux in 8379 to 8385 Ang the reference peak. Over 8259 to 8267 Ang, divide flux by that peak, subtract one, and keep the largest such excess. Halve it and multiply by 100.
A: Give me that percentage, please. 4.7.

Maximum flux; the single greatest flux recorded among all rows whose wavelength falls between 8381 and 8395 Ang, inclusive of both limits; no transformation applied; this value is 3.969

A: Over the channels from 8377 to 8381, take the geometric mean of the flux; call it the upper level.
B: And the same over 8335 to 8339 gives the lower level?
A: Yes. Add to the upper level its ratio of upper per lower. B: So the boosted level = 4.56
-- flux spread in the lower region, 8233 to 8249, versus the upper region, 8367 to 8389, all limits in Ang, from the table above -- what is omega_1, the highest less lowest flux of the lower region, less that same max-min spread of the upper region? 2.5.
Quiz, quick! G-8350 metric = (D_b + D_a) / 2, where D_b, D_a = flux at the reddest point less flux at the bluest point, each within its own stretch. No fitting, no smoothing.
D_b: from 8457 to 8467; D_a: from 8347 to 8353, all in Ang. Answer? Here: 0.2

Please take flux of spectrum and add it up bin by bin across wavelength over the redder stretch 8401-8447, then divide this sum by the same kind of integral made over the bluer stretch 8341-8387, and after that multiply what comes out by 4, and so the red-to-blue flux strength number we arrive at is 3.94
